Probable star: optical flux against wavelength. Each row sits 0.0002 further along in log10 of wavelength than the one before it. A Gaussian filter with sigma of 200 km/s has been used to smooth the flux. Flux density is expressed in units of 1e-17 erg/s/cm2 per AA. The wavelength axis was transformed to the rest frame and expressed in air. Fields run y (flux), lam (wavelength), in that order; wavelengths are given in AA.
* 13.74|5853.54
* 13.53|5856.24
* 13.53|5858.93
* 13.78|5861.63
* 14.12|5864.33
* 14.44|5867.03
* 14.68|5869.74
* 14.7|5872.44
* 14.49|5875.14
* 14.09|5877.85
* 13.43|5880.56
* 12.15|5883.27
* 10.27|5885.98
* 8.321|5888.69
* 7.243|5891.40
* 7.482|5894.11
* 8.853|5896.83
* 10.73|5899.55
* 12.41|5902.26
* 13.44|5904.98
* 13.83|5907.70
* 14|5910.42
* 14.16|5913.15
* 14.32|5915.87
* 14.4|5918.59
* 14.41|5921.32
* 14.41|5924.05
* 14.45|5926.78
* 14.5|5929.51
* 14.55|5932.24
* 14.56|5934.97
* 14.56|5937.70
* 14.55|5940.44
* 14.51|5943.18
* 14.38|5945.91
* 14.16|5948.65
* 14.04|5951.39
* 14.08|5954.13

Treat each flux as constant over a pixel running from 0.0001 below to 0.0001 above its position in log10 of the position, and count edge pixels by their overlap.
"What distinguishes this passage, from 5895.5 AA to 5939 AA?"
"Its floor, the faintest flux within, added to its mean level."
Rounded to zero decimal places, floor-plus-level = 22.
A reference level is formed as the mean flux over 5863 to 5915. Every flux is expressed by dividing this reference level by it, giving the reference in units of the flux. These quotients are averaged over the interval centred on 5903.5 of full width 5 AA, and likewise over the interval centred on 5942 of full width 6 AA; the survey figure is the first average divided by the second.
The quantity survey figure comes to 1.13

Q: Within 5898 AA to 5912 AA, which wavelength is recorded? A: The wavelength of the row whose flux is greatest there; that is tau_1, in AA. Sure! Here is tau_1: 5910.42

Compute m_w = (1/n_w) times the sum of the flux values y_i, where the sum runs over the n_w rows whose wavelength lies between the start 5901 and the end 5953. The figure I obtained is 14.2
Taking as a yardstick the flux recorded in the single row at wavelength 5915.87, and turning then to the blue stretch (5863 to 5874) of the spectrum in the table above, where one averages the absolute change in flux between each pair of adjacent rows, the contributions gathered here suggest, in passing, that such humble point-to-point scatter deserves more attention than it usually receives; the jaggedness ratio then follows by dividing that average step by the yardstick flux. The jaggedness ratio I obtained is 0.01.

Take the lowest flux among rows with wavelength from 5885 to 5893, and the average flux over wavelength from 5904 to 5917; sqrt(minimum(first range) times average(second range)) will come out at 10.1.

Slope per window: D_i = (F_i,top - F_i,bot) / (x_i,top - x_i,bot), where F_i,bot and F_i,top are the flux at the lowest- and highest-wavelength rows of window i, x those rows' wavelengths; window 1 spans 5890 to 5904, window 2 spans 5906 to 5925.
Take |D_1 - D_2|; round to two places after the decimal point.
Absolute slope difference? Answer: 0.44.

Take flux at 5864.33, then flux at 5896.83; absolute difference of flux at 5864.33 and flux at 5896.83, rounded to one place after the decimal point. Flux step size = 5.3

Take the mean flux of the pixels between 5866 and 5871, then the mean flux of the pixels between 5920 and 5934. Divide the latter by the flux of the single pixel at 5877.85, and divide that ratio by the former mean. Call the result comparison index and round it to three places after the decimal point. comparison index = 0.071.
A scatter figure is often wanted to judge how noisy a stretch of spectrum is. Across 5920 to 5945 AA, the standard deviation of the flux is 0.1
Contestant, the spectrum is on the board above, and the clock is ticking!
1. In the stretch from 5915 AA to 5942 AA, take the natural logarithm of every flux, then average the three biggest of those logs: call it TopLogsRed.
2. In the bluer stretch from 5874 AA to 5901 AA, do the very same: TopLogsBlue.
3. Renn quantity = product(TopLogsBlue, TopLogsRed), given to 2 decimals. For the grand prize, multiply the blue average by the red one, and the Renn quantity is 7.07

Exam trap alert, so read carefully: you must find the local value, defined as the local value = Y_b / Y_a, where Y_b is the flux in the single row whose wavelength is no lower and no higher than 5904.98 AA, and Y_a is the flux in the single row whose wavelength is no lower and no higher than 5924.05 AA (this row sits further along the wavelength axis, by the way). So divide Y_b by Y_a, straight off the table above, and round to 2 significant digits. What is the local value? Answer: 0.93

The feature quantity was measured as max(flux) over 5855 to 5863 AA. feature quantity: 13.78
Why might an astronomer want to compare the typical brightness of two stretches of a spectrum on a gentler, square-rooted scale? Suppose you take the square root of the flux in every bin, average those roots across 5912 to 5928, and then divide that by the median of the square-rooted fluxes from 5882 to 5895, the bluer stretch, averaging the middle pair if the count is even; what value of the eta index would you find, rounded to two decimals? 1.31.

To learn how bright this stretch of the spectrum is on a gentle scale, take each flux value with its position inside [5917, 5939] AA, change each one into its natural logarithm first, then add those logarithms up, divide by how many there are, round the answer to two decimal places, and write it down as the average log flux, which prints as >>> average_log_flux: 2.67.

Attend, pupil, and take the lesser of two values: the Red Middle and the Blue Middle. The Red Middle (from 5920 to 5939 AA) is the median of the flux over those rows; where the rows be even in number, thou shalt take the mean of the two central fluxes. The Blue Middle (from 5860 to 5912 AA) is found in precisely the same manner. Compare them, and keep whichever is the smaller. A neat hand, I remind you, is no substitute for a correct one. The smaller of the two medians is 13.44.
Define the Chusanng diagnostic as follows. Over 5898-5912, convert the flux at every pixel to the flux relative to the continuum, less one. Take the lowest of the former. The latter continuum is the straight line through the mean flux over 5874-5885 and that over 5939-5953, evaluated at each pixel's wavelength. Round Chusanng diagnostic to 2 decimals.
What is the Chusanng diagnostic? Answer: -0.22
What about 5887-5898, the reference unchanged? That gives -0.47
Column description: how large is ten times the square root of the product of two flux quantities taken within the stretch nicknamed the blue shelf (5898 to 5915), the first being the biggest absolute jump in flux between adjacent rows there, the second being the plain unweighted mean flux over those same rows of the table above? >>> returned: 47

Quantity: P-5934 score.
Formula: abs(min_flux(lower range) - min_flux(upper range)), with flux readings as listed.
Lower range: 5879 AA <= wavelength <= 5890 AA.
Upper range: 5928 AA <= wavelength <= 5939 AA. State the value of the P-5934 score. 6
